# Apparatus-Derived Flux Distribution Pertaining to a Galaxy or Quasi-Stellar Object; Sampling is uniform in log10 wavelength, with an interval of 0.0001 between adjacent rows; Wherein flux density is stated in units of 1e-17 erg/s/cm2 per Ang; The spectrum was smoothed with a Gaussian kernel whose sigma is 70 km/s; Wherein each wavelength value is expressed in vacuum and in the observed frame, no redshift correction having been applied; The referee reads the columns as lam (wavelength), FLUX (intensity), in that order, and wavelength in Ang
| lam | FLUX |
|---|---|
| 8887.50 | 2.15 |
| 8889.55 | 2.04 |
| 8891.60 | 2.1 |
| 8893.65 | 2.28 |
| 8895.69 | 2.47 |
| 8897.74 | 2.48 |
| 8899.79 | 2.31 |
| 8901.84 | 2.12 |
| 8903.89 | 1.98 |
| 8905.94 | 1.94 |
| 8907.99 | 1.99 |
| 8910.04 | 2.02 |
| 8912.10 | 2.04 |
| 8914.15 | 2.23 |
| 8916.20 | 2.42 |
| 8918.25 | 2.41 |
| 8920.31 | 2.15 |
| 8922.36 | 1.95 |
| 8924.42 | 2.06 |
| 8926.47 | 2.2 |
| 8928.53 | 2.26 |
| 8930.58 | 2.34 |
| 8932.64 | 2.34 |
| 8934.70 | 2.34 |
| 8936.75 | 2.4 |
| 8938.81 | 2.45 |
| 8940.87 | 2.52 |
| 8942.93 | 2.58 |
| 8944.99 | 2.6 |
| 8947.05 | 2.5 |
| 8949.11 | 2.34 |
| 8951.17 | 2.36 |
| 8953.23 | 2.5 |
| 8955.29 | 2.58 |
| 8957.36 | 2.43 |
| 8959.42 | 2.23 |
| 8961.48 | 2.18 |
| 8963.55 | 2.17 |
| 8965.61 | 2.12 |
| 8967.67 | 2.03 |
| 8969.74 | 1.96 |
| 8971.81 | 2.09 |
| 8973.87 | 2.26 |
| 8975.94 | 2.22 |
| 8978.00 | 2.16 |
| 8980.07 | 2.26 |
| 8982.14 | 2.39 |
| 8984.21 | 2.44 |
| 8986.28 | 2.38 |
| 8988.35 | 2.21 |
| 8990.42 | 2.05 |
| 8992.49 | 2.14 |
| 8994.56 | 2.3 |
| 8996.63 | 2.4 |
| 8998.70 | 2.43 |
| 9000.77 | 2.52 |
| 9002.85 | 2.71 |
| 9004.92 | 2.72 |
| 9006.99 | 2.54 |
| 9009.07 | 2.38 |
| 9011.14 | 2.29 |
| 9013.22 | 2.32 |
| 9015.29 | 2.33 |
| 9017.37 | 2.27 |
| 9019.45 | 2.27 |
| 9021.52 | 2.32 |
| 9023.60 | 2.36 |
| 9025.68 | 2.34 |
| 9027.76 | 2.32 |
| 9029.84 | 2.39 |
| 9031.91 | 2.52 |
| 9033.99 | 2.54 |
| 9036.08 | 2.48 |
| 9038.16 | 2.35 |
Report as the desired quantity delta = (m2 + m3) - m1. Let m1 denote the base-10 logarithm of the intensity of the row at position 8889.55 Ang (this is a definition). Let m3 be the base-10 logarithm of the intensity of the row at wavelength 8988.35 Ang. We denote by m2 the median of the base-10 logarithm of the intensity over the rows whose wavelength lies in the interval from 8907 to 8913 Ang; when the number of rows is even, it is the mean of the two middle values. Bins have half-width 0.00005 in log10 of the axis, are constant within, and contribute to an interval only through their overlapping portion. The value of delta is 0.34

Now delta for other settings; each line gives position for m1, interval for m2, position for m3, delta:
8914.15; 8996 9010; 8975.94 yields 0.40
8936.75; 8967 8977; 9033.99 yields 0.34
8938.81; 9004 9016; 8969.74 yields 0.28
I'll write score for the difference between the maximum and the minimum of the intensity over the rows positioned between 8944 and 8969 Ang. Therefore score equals 0.57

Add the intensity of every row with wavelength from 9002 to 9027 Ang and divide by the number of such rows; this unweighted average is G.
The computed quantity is 2.40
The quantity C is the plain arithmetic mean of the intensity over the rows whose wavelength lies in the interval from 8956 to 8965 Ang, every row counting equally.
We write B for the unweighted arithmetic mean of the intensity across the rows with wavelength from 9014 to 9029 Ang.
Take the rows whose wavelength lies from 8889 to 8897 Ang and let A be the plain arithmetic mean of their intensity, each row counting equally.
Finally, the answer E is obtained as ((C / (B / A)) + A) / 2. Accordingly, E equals 2.19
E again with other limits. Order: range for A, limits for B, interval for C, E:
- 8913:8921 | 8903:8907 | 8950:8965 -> 2.53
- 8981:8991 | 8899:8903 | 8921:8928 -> 2.22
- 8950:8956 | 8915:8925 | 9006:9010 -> 2.63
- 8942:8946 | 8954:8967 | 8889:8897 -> 2.55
